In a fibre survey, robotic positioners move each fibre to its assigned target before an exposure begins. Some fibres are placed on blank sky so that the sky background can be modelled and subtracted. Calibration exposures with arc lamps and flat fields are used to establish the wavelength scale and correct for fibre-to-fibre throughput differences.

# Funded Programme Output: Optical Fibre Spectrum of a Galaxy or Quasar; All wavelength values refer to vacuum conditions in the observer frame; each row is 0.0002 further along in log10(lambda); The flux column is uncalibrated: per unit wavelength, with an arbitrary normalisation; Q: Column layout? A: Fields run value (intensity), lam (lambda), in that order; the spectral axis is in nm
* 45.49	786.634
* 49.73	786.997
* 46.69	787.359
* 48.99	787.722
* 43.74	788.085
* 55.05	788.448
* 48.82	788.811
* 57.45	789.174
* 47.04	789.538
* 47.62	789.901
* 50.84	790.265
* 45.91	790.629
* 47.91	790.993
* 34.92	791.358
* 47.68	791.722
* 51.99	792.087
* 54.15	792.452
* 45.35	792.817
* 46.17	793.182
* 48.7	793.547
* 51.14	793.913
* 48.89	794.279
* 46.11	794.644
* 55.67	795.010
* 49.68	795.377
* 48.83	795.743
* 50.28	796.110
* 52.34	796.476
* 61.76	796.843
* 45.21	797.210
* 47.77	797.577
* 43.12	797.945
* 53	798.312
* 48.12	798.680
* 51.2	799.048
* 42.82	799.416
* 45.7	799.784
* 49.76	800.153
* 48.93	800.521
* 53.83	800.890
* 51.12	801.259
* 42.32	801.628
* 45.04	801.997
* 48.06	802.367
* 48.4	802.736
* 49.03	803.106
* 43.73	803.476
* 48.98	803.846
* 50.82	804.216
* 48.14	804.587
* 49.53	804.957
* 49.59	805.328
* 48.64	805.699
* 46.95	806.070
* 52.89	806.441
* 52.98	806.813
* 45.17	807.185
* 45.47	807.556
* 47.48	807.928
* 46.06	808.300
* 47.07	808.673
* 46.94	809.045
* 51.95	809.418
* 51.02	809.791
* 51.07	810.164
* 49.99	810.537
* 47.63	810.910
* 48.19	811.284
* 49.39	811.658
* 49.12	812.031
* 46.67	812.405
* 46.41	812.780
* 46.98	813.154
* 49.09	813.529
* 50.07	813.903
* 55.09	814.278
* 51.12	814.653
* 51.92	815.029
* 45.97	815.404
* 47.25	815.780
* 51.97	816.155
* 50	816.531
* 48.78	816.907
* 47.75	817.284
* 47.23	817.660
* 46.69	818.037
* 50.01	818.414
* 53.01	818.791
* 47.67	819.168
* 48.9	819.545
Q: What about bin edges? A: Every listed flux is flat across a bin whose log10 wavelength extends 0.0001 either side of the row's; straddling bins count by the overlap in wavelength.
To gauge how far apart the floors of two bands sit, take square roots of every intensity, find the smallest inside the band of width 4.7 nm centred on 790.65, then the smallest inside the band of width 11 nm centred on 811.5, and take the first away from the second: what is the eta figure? 0.81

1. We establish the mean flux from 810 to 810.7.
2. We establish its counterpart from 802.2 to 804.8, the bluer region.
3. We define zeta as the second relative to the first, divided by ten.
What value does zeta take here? 0.095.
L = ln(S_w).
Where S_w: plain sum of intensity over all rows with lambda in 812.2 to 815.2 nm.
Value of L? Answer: 5.98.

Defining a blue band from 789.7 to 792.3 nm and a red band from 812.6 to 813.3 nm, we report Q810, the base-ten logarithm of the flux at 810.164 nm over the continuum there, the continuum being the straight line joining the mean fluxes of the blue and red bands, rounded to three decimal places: 0.039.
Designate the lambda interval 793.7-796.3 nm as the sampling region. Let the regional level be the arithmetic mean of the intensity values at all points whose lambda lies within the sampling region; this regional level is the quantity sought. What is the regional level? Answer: 50.1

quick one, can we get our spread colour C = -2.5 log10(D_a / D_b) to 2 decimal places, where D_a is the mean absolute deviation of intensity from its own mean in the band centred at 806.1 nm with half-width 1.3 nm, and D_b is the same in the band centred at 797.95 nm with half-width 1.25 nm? 0.83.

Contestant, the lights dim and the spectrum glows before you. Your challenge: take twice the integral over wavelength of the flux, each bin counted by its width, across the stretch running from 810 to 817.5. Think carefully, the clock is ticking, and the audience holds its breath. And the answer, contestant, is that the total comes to 738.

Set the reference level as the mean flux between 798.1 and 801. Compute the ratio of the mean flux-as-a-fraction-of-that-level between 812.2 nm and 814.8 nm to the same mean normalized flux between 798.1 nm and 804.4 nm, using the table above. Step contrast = 1.02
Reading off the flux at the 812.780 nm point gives 46.41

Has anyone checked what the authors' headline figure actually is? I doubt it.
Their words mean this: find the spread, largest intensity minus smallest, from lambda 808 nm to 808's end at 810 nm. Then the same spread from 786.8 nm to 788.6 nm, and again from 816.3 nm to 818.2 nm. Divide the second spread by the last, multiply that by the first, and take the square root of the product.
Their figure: 4.5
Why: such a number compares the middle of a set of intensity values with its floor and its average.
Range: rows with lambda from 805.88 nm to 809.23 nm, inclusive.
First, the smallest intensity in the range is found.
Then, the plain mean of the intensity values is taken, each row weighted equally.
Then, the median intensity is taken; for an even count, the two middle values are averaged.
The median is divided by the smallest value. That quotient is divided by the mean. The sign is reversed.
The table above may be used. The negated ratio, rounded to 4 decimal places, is -0.0217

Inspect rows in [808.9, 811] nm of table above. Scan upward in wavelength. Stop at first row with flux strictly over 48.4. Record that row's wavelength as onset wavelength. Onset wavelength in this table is 809.418 nm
